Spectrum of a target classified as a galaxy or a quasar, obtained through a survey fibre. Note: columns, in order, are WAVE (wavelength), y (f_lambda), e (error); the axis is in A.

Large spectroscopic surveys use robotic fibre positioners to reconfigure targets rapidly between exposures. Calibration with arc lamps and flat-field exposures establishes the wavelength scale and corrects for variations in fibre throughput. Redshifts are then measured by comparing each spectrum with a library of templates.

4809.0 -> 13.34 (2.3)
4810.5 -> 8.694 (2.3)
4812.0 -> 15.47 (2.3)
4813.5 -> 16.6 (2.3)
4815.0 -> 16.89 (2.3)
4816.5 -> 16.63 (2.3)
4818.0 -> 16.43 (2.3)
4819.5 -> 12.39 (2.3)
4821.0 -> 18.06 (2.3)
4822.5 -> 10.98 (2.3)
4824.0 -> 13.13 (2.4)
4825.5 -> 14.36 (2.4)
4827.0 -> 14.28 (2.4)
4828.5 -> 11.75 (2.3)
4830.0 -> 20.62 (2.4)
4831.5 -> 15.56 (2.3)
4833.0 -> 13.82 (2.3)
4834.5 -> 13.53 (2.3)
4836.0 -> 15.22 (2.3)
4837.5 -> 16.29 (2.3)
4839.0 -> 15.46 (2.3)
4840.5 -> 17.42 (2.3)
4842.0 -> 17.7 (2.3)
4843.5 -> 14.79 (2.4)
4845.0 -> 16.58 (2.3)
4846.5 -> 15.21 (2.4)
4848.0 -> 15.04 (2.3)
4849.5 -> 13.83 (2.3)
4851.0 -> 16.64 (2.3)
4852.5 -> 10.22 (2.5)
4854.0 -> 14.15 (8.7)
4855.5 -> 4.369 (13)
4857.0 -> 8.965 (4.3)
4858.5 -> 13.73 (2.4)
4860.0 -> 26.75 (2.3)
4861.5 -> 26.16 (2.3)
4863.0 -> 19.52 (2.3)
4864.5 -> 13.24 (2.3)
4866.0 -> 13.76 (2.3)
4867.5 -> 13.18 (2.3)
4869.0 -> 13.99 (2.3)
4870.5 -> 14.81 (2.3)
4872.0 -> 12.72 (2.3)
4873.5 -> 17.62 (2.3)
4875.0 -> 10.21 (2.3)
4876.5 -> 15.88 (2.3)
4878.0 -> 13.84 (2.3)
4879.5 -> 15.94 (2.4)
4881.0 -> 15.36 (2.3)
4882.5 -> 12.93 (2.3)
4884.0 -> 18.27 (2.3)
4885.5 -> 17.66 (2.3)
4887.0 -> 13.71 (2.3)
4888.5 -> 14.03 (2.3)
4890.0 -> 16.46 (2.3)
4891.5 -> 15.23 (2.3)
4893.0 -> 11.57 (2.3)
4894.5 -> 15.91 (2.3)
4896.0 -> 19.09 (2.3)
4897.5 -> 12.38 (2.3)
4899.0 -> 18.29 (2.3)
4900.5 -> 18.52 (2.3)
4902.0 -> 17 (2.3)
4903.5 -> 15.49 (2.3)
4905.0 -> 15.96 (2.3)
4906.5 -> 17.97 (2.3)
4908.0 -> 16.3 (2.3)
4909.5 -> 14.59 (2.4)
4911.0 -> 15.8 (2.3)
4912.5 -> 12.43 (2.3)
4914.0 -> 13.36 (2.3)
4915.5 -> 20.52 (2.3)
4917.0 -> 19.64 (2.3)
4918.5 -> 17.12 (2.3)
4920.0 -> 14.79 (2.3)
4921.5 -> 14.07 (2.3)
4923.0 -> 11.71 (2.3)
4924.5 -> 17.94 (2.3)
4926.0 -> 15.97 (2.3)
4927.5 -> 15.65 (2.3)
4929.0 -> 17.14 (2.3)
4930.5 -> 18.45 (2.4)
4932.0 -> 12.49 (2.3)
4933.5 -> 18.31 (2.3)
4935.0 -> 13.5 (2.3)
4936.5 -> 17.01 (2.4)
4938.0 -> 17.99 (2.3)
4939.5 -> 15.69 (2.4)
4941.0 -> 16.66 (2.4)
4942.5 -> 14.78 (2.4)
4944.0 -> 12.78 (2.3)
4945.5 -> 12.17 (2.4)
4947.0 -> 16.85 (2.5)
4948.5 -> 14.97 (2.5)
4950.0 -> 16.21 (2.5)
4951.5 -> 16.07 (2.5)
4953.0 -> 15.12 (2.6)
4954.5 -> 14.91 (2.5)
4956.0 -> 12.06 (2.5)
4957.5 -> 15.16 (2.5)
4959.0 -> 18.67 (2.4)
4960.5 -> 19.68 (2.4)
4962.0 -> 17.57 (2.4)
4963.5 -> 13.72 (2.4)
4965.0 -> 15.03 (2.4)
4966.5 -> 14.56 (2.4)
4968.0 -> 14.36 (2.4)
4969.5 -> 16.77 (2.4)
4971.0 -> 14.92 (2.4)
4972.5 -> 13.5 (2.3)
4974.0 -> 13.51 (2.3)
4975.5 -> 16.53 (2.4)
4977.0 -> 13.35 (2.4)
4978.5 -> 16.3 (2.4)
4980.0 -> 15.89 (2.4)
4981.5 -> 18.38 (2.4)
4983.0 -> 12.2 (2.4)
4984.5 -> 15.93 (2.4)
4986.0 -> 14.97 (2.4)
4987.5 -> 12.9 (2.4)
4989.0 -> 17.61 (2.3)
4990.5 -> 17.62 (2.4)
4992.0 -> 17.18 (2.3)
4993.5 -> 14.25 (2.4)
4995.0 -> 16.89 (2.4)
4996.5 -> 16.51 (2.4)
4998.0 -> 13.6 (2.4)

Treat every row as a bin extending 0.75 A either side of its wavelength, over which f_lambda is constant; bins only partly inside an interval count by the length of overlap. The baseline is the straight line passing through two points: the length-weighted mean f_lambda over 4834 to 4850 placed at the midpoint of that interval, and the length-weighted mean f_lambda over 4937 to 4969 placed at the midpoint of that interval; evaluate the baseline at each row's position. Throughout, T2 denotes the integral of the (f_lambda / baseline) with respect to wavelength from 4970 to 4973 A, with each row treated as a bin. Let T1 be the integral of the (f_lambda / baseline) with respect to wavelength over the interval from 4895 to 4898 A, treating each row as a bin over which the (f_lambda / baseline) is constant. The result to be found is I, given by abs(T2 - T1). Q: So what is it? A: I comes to 0.28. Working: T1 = 3.09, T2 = 2.8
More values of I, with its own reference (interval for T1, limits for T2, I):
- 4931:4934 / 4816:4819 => 0.12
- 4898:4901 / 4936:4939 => 0.09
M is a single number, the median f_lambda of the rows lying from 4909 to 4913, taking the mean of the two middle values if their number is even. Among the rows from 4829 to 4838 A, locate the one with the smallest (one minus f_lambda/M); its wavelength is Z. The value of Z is 4830.0 A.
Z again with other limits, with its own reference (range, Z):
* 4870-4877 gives 4873.5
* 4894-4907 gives 4896.0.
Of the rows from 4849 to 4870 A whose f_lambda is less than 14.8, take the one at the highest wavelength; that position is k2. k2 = 4869.0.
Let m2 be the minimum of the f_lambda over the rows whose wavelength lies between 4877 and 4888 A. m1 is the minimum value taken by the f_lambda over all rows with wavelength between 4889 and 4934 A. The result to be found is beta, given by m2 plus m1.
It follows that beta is 24.5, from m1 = 11.57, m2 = 12.93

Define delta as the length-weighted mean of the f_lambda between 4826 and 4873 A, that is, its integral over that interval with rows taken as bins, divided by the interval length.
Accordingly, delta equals 15.1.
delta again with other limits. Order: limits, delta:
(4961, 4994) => 15.4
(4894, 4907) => 16.7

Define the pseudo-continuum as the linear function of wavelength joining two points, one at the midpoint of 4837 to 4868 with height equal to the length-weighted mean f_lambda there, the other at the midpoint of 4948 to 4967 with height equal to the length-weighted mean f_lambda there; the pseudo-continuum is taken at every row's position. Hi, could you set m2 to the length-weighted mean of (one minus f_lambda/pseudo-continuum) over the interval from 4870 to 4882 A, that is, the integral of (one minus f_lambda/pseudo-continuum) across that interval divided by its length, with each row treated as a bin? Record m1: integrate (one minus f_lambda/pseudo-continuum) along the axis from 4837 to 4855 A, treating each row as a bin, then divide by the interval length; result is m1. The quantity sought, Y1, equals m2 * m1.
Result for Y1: 0.0010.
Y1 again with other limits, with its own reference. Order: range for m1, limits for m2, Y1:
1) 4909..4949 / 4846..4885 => -0.0001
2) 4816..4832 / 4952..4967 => 0.0000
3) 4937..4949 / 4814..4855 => 0.0005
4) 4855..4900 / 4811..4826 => 0.0002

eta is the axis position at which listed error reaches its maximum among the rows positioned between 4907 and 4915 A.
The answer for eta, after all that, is 4909.5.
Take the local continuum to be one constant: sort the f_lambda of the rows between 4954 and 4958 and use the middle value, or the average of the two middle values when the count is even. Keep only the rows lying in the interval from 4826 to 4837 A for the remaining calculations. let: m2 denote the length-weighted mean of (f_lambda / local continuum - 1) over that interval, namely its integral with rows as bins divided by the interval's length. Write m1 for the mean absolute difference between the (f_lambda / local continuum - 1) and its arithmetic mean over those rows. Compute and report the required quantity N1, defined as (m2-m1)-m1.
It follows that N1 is -0.24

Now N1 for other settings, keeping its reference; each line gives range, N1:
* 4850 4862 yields -0.81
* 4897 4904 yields -0.15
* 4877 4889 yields -0.19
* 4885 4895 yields -0.22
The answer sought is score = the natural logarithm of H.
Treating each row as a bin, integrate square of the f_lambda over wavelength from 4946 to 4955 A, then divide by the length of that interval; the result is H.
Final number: 5.50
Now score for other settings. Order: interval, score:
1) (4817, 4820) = 5.40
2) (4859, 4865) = 6.19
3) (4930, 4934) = 5.60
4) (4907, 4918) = 5.59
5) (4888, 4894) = 5.35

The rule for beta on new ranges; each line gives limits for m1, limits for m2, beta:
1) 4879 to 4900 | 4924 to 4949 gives 23.7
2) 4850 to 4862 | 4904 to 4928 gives 16.1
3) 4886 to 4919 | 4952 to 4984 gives 23.6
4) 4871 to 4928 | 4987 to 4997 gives 23.1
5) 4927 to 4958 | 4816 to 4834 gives 23.0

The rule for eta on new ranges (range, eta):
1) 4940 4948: 4947.0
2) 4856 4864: 4857.0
